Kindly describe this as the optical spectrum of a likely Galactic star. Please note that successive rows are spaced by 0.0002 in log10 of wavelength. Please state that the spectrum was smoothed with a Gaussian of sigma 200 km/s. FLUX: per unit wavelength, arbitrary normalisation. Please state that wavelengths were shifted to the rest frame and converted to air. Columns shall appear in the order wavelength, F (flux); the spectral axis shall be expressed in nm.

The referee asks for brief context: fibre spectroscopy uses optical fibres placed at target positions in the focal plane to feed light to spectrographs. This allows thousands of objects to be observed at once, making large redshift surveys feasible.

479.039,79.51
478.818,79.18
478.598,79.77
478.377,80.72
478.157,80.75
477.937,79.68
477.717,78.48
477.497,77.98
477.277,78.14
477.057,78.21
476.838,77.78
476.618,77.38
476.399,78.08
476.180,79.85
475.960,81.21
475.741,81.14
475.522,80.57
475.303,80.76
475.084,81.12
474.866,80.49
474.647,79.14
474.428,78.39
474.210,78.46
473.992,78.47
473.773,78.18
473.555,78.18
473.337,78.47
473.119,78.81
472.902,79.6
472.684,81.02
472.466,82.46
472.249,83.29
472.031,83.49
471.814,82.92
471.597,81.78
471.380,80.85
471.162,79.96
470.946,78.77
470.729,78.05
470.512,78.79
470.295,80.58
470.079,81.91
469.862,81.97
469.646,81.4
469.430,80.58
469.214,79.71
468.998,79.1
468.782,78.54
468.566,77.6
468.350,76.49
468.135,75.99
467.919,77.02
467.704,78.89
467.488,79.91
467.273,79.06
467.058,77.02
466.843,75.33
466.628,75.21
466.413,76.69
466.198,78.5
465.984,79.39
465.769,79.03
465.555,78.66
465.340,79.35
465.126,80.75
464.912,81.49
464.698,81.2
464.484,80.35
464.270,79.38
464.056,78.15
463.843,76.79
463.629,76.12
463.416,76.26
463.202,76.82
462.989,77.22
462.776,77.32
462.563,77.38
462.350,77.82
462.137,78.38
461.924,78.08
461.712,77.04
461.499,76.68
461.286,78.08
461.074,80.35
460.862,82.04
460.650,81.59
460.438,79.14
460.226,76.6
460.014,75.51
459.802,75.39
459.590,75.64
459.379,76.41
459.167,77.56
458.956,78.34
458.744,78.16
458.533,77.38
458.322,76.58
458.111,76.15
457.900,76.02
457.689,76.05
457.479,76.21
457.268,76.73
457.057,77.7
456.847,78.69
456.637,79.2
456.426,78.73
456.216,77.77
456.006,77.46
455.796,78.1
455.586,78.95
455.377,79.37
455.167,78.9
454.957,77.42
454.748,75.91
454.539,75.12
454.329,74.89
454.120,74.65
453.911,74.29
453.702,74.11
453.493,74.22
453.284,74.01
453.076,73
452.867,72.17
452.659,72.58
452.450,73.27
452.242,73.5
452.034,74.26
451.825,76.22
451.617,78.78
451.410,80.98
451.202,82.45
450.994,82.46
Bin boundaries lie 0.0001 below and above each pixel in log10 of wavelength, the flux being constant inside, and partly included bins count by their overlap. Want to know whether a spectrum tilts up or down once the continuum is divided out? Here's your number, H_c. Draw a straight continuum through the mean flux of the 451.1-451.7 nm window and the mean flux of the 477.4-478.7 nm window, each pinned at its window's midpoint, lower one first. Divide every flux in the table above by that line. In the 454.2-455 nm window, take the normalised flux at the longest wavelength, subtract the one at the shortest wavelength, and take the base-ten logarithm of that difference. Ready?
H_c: -1.50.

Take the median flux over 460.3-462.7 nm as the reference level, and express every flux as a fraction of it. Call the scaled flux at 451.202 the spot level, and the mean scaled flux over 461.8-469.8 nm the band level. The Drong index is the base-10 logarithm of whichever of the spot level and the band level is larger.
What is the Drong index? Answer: 0.0237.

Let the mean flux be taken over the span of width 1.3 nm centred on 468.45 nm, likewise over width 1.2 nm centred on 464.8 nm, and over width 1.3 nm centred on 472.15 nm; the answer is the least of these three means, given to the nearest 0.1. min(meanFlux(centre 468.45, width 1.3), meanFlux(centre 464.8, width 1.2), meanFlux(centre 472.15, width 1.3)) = 77.5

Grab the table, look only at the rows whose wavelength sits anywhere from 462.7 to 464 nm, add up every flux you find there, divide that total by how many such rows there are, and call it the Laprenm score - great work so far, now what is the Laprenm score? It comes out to 76.8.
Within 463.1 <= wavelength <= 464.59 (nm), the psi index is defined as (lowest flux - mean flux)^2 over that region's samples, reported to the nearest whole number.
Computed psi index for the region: 2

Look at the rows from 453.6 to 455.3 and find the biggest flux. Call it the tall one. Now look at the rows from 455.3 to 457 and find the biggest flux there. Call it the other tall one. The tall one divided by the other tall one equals 0.994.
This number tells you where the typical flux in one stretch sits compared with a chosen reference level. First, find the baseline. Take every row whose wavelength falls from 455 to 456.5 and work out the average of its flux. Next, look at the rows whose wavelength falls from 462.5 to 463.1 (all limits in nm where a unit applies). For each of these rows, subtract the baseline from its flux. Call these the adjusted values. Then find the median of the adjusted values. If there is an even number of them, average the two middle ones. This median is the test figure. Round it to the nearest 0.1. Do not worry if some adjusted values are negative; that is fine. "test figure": -1.1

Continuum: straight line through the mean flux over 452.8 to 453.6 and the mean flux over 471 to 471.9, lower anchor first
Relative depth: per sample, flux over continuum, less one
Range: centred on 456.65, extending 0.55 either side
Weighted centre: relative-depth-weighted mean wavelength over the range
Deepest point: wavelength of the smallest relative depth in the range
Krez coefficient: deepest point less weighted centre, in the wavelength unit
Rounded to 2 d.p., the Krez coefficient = 0.43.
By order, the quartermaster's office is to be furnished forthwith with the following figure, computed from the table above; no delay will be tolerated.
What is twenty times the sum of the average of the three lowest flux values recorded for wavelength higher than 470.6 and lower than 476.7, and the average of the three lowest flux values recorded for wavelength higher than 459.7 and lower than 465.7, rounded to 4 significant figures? 3070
